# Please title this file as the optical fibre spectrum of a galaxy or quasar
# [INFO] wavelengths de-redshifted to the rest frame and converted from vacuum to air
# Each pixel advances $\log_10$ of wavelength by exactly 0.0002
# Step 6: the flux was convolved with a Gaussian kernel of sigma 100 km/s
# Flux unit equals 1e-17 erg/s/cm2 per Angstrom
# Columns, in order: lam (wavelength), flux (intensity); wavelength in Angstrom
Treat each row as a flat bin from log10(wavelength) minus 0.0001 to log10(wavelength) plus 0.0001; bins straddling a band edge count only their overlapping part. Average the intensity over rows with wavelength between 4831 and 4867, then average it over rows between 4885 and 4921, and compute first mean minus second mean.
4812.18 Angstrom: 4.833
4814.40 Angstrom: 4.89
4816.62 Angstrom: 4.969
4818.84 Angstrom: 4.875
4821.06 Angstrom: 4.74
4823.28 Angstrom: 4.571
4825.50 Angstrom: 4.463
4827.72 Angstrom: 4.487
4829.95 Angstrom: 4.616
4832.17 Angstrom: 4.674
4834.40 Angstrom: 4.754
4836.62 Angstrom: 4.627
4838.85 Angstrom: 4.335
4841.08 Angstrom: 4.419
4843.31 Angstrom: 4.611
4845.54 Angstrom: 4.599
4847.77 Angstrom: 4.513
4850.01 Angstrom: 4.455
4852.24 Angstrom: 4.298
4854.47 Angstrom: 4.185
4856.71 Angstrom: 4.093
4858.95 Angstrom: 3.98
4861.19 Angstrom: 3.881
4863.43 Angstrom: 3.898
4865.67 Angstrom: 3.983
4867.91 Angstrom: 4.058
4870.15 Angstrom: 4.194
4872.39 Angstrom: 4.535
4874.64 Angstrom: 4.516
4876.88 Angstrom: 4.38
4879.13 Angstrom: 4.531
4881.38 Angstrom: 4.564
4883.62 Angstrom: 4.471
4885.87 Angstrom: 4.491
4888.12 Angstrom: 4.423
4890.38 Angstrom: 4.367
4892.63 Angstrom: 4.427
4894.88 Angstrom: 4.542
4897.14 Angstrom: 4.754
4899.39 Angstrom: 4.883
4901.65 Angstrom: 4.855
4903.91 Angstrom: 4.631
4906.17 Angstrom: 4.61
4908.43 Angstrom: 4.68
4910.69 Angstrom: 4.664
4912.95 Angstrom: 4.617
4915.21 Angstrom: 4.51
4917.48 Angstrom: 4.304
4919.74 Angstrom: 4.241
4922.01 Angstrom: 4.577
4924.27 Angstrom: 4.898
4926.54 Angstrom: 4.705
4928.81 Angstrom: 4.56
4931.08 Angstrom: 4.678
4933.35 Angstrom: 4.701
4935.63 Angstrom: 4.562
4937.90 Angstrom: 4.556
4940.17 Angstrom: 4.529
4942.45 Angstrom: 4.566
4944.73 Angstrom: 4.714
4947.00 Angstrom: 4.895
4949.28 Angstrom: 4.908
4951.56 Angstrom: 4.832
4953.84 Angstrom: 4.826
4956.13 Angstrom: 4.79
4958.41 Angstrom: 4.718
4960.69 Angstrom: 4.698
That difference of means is -0.23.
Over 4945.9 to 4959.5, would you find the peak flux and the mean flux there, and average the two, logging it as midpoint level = 4.87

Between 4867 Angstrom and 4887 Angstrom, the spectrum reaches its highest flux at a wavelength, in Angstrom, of 4881.38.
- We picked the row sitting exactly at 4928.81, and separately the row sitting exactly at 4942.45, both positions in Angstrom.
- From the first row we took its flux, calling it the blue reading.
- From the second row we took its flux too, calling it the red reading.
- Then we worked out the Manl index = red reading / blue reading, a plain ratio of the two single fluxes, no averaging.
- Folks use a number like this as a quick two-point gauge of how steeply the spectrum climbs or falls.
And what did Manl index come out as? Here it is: 1.00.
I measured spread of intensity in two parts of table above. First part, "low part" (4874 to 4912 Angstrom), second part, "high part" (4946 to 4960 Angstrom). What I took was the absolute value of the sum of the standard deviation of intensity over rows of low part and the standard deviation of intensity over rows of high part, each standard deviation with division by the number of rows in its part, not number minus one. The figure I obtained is 0.21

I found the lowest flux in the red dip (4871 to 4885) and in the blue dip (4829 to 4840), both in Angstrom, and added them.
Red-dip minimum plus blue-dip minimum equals 8.7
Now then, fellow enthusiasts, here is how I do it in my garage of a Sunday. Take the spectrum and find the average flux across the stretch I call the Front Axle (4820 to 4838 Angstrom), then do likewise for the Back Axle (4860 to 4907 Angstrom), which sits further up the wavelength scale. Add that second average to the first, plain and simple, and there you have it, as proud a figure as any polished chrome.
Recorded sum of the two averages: 9.04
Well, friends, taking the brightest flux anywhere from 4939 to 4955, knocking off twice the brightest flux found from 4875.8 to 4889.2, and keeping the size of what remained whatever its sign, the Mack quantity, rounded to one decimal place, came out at 4.2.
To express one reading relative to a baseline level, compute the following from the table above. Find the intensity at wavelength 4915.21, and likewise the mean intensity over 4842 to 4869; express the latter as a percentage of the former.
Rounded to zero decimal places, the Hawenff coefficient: 93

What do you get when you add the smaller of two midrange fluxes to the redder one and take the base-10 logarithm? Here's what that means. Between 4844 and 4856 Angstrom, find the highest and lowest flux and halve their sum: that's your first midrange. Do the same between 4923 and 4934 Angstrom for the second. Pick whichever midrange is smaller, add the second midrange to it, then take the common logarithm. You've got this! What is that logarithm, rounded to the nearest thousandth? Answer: 0.960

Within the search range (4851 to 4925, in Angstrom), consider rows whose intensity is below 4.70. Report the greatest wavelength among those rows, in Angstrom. 4922.01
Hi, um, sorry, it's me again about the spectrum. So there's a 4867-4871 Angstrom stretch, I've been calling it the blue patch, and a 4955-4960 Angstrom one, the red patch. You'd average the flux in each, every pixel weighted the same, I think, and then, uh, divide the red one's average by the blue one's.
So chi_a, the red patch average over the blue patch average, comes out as 1.15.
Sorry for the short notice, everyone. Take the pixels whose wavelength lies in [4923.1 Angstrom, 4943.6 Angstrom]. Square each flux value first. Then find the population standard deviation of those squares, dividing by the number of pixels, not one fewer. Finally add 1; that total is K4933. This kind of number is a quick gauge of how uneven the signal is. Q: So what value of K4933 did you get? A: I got 2.06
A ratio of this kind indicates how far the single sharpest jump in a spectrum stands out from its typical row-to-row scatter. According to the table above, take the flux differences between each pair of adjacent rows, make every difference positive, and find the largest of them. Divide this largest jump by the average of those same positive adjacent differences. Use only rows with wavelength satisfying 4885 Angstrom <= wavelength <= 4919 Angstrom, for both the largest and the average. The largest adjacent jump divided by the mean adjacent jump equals 2.3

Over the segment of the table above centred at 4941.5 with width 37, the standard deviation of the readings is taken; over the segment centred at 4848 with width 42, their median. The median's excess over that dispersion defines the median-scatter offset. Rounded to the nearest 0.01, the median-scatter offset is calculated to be 4.29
